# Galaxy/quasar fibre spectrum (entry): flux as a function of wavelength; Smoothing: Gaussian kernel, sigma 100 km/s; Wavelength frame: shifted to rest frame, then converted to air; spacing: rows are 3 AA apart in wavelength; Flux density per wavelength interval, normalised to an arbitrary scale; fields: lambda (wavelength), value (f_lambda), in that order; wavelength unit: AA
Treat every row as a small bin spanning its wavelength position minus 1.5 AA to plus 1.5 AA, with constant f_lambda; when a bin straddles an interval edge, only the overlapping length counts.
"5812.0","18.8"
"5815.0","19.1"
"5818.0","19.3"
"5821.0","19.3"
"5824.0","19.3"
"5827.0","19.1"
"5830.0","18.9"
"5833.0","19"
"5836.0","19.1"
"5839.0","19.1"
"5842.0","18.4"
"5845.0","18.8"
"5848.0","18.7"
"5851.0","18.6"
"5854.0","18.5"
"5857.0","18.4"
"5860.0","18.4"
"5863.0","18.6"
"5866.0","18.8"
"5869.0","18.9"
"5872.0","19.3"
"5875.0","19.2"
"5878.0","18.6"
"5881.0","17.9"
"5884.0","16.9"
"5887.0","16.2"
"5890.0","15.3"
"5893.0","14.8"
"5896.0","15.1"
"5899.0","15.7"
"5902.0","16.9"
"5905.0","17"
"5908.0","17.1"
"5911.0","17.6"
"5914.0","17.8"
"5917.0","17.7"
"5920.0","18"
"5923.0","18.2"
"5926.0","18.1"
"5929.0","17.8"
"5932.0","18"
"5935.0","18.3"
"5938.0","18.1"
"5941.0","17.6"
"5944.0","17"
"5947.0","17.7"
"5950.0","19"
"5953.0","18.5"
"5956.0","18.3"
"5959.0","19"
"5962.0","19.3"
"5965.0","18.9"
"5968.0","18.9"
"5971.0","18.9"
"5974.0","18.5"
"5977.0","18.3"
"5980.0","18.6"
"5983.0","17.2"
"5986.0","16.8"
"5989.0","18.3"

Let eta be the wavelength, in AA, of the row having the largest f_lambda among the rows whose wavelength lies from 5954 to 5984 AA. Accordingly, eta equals 5962.0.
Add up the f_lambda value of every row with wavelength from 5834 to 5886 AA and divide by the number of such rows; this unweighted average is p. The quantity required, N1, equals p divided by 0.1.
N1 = 186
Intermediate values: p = 18.6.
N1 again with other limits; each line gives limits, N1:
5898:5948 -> 176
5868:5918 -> 172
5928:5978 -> 184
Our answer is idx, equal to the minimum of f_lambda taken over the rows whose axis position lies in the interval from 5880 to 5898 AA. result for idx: 14.8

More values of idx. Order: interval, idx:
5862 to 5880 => 18.6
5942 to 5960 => 17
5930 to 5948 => 17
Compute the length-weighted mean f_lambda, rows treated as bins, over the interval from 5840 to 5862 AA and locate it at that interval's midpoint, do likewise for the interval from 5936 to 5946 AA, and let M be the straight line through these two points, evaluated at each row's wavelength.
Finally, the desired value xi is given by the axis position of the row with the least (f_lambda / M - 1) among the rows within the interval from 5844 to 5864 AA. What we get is 5857.0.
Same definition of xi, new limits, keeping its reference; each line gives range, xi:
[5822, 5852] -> 5842.0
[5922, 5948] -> 5944.0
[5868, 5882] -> 5881.0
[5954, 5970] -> 5956.0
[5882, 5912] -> 5893.0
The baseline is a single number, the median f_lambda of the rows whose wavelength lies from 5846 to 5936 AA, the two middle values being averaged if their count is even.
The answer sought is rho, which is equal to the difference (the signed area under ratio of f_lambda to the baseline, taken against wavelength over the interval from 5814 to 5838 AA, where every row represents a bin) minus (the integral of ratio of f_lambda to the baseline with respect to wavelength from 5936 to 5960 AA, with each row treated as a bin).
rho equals 1.3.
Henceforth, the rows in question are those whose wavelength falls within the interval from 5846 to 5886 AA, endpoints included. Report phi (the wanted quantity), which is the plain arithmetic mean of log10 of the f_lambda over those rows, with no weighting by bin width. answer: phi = 1.27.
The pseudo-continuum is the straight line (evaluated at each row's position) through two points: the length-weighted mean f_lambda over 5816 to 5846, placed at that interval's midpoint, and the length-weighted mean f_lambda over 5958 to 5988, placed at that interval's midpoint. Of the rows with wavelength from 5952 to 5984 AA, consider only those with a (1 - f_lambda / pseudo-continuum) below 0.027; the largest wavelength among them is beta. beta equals 5980.0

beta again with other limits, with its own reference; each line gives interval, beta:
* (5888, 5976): 5974.0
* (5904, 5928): 5923.0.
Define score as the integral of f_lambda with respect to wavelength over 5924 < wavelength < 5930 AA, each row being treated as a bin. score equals 107.9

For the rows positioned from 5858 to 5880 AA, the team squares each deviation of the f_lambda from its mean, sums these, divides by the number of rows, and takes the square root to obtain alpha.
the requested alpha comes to 0.31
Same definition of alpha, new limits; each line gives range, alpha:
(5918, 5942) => 0.21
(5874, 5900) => 1.52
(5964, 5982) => 0.23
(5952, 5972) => 0.31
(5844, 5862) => 0.15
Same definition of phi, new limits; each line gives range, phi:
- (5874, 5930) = 1.23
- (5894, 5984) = 1.25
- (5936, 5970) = 1.26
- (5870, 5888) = 1.25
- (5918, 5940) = 1.26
